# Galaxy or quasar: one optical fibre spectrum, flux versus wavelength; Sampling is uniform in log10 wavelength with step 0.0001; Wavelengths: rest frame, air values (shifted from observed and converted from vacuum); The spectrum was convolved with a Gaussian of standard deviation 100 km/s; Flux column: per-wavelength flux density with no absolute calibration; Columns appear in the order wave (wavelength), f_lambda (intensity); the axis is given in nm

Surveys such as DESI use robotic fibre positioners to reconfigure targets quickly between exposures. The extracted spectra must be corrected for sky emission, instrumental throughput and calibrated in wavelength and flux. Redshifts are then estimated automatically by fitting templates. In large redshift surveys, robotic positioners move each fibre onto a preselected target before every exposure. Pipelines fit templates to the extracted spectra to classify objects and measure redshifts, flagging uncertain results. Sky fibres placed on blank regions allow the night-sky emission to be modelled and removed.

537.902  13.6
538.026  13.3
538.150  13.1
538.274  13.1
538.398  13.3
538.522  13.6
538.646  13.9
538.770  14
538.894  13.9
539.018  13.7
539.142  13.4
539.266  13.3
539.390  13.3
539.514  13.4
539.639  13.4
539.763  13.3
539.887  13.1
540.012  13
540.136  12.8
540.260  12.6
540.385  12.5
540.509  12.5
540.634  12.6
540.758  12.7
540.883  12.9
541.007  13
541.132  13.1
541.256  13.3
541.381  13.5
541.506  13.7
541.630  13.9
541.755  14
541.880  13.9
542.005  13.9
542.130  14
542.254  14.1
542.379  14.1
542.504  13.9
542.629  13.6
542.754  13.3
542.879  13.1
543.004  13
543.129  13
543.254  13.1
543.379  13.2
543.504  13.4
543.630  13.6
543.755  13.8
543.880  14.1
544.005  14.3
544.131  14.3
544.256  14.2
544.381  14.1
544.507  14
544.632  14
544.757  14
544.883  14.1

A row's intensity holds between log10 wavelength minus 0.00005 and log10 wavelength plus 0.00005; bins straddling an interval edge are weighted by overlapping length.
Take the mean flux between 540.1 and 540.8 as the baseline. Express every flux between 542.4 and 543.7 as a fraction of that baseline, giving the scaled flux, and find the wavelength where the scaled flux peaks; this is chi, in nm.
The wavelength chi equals 542.504 nm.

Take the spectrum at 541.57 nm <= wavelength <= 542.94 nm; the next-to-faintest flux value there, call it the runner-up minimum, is 13.3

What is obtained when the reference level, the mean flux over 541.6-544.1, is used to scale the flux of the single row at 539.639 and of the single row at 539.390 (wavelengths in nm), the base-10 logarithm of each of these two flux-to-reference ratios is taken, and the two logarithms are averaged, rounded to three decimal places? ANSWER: -0.010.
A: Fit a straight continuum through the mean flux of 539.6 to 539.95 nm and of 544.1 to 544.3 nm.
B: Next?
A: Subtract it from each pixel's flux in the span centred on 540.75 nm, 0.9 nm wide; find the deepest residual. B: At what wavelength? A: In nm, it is 540.509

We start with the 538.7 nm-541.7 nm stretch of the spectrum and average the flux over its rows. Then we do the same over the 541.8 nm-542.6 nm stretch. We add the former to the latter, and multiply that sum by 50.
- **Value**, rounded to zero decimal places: 1359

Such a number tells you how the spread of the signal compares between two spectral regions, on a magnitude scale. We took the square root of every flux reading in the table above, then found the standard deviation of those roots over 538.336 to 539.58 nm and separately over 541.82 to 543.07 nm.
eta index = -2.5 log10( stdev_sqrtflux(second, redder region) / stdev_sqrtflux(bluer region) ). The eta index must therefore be -0.44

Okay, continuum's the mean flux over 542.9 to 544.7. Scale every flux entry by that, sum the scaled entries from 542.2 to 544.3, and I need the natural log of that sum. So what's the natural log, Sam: 2.8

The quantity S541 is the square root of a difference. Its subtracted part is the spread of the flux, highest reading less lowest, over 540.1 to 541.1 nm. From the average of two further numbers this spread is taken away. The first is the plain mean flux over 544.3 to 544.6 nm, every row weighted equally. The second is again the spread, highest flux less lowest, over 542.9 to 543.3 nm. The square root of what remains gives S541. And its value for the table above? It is 2.56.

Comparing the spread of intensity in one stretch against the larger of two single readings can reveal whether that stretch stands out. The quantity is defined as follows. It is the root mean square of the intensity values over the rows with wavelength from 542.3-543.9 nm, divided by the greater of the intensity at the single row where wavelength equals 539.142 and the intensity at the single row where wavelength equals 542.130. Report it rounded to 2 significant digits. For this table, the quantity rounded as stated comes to 0.96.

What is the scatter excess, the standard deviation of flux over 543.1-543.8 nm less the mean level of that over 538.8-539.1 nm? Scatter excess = -13.5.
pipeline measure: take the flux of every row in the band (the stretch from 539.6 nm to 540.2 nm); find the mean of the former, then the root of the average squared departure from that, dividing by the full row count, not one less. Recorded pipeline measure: 0.214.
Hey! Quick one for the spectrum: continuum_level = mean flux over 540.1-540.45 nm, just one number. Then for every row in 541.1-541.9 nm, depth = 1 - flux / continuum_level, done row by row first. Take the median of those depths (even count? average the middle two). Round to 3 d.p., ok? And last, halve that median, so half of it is -0.042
